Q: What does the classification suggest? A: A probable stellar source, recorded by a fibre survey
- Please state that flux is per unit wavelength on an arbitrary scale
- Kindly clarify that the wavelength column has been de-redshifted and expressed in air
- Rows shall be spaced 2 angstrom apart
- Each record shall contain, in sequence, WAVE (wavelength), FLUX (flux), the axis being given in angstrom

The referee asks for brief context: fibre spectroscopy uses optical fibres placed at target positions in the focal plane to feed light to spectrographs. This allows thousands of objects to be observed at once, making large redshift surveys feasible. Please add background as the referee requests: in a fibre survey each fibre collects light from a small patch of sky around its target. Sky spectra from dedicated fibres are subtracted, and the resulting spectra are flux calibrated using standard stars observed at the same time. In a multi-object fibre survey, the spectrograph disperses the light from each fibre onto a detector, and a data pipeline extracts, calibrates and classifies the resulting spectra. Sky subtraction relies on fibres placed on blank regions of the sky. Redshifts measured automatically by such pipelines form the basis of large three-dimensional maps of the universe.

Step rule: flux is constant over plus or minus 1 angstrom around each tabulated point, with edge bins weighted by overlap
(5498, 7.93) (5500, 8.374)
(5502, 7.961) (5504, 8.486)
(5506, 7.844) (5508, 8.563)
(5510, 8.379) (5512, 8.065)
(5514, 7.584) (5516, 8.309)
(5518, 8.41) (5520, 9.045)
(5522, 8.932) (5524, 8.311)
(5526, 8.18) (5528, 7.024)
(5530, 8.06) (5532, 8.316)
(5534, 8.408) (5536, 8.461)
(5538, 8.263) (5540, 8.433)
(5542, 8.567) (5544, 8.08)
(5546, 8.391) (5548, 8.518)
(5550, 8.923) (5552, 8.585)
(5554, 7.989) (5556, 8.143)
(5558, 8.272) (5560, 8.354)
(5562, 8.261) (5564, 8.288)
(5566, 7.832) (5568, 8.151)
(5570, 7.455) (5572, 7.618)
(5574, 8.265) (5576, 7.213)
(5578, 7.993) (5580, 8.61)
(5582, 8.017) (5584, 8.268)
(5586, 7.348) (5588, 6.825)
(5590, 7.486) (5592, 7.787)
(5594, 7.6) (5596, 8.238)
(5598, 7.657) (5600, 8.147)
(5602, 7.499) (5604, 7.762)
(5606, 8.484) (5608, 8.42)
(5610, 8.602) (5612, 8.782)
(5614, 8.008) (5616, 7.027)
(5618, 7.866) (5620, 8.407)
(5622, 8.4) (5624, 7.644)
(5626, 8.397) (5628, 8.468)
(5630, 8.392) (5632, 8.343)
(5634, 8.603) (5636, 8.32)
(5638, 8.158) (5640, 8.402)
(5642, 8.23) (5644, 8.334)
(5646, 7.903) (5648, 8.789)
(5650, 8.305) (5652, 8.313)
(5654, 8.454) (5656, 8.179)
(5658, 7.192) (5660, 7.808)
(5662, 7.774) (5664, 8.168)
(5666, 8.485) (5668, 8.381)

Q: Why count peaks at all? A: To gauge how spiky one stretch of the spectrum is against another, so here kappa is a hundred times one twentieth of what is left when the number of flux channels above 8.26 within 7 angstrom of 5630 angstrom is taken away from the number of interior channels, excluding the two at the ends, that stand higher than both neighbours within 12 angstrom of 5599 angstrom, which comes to -10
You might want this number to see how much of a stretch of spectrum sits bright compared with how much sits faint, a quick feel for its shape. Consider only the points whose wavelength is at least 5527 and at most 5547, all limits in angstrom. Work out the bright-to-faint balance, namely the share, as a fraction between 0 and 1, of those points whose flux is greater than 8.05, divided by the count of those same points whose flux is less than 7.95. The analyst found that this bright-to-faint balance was 0.90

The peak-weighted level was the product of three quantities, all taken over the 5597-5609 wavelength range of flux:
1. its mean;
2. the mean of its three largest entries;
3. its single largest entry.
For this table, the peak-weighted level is 566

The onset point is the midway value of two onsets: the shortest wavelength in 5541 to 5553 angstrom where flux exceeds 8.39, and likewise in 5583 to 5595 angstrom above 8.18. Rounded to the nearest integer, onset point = 5563 angstrom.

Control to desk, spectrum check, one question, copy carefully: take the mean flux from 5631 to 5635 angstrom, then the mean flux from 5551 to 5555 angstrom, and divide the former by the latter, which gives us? 1.02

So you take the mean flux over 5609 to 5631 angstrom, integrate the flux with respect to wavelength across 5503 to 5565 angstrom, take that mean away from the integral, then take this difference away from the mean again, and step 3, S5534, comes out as -499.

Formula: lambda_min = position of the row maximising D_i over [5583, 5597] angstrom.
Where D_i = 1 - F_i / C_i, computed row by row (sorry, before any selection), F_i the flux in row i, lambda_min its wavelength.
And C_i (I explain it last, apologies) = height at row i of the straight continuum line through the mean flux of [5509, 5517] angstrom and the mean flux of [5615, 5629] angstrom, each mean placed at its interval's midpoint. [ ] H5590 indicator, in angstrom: 5588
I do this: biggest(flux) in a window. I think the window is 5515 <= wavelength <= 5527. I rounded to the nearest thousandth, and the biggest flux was 9.045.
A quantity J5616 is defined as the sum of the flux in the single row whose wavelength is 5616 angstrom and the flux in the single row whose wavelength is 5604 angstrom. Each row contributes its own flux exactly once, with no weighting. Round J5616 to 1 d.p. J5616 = 14.8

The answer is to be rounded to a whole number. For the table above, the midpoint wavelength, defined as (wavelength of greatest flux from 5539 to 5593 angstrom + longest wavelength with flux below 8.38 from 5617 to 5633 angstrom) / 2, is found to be 5591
